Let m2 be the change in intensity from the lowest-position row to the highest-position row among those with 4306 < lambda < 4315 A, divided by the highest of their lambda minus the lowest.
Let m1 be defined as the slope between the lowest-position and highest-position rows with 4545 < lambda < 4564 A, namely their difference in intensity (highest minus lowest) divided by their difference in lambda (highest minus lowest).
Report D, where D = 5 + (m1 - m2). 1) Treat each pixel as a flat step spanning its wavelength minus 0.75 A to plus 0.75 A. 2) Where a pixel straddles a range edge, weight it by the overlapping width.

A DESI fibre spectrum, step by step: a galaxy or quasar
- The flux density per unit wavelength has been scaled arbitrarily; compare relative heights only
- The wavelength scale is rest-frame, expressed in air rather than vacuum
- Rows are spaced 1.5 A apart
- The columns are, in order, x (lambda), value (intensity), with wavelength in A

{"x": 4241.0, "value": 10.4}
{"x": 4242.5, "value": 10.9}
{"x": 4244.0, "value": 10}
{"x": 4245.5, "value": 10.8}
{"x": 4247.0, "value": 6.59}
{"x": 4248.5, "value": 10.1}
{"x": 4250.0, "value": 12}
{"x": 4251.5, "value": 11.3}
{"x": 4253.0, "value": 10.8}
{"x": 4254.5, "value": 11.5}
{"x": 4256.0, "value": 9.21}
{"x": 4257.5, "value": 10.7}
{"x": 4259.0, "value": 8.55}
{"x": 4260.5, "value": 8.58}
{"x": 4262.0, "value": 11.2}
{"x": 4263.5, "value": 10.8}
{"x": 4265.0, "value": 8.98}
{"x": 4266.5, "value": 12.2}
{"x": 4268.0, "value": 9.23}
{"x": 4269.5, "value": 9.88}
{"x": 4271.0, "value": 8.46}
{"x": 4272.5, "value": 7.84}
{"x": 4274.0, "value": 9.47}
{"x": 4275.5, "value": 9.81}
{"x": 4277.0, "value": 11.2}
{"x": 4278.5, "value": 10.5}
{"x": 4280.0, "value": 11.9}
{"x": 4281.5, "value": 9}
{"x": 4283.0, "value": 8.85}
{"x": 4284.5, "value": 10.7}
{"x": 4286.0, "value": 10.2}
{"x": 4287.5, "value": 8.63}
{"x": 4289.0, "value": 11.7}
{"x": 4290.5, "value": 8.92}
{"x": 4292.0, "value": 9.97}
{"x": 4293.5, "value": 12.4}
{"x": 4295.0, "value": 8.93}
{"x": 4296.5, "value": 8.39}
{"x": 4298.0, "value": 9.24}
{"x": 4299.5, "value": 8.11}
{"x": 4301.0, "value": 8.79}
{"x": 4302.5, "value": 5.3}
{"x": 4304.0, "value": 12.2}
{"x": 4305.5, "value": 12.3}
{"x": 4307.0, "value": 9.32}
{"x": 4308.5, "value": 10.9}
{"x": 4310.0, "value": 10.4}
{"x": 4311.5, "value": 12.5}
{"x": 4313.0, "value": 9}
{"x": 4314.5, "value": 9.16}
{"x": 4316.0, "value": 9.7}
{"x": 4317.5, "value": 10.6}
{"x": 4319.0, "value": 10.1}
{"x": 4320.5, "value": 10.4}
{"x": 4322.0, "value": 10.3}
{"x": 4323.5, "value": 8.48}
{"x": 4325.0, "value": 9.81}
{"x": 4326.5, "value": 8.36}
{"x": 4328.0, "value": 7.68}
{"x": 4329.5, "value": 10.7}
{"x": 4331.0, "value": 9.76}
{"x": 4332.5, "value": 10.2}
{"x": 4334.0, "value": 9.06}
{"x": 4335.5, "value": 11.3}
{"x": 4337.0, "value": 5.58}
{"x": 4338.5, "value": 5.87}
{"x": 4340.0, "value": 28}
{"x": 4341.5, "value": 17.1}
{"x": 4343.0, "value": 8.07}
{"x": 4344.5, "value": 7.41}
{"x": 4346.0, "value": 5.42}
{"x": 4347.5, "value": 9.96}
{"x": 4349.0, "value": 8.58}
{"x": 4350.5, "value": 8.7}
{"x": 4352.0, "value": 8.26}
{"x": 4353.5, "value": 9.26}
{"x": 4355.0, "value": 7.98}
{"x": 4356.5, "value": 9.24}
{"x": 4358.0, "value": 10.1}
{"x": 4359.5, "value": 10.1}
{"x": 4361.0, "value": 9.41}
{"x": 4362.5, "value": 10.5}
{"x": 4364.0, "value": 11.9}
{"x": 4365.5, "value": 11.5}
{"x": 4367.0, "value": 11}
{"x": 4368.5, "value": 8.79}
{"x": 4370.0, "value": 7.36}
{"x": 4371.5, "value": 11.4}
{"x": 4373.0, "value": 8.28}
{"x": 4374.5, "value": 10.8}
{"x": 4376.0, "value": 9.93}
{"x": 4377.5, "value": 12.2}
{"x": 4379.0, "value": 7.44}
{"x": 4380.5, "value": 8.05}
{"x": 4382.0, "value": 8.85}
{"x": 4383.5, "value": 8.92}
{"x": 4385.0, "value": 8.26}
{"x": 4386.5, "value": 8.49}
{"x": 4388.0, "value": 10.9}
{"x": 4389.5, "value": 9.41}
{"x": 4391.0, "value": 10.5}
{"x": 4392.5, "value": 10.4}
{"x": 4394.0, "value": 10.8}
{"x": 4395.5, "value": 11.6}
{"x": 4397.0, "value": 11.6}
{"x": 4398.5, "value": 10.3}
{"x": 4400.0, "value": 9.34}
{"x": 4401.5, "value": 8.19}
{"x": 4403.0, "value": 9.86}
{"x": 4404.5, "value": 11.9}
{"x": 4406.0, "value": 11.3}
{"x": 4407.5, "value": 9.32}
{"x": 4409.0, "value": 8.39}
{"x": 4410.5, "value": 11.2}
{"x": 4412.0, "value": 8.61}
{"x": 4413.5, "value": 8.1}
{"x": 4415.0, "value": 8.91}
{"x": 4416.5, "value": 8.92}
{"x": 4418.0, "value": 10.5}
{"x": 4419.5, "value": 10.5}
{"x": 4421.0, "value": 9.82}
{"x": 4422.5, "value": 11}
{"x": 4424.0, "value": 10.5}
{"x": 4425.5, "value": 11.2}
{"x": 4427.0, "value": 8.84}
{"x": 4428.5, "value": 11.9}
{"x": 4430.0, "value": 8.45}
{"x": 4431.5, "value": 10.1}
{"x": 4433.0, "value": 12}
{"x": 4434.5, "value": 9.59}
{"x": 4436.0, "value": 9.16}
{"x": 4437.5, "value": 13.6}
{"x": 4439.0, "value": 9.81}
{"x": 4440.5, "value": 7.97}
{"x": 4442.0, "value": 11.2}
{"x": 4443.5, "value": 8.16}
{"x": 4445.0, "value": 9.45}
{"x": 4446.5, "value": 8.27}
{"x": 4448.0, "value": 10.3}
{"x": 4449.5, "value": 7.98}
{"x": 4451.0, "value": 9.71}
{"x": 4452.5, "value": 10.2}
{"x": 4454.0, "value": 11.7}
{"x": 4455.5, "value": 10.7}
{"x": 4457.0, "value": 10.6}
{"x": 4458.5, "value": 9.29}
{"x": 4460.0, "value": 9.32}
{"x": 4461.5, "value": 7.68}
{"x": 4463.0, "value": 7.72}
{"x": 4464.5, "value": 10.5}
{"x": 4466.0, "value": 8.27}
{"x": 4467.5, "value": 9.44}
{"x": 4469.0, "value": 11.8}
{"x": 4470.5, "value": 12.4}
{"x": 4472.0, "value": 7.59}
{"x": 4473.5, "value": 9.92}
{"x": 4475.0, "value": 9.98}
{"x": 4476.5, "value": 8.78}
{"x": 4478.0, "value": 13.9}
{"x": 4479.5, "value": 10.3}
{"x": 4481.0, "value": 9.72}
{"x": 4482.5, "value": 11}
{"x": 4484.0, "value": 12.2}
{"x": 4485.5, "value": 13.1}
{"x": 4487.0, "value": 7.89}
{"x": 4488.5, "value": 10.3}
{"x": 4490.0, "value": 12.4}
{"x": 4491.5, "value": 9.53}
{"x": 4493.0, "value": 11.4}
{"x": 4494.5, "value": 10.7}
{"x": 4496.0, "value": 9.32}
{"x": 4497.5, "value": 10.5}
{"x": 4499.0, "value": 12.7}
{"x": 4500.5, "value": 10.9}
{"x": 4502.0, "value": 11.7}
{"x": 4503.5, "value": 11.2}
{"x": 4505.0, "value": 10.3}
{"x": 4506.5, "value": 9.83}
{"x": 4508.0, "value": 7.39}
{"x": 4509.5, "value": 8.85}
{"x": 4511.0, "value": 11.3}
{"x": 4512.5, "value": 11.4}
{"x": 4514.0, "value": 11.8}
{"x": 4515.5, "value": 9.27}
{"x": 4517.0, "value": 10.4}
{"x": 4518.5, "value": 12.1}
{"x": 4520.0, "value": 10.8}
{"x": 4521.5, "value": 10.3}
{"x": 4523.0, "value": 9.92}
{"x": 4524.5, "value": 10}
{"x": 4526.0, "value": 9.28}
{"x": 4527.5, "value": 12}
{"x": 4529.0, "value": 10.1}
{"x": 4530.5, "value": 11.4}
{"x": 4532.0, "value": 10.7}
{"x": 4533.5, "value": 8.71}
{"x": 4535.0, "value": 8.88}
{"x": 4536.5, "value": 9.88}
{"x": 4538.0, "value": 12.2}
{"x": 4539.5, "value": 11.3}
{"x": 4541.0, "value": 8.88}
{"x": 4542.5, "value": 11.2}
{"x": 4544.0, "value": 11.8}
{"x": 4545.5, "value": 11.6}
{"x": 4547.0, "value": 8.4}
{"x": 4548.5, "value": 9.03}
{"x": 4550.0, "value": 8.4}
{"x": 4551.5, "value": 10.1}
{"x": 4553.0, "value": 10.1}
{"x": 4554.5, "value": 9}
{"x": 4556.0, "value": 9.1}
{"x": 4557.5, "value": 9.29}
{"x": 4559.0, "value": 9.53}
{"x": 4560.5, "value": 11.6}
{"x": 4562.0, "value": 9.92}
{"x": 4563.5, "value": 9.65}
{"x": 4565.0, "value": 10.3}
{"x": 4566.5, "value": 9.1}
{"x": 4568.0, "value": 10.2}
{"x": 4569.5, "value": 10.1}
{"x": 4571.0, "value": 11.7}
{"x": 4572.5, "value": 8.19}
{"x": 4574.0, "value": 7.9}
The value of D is 4.91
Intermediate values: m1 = -0.11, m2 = -0.02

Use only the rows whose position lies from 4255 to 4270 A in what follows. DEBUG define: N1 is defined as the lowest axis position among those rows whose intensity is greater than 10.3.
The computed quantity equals 4257.5 A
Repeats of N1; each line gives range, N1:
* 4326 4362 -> 4329.5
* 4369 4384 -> 4371.5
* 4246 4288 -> 4250.0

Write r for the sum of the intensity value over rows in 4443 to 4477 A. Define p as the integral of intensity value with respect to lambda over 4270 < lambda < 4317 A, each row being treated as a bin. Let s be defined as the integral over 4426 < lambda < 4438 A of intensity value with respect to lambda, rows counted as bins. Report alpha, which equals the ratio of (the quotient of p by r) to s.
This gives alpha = 0.0168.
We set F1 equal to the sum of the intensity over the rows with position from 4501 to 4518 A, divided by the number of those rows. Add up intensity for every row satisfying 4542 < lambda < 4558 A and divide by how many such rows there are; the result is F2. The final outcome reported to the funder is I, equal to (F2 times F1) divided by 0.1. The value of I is 1013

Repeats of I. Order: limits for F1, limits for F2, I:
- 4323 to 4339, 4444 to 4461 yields 860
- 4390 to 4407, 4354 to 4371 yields 1032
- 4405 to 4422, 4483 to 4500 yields 1047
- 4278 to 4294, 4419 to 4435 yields 1062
